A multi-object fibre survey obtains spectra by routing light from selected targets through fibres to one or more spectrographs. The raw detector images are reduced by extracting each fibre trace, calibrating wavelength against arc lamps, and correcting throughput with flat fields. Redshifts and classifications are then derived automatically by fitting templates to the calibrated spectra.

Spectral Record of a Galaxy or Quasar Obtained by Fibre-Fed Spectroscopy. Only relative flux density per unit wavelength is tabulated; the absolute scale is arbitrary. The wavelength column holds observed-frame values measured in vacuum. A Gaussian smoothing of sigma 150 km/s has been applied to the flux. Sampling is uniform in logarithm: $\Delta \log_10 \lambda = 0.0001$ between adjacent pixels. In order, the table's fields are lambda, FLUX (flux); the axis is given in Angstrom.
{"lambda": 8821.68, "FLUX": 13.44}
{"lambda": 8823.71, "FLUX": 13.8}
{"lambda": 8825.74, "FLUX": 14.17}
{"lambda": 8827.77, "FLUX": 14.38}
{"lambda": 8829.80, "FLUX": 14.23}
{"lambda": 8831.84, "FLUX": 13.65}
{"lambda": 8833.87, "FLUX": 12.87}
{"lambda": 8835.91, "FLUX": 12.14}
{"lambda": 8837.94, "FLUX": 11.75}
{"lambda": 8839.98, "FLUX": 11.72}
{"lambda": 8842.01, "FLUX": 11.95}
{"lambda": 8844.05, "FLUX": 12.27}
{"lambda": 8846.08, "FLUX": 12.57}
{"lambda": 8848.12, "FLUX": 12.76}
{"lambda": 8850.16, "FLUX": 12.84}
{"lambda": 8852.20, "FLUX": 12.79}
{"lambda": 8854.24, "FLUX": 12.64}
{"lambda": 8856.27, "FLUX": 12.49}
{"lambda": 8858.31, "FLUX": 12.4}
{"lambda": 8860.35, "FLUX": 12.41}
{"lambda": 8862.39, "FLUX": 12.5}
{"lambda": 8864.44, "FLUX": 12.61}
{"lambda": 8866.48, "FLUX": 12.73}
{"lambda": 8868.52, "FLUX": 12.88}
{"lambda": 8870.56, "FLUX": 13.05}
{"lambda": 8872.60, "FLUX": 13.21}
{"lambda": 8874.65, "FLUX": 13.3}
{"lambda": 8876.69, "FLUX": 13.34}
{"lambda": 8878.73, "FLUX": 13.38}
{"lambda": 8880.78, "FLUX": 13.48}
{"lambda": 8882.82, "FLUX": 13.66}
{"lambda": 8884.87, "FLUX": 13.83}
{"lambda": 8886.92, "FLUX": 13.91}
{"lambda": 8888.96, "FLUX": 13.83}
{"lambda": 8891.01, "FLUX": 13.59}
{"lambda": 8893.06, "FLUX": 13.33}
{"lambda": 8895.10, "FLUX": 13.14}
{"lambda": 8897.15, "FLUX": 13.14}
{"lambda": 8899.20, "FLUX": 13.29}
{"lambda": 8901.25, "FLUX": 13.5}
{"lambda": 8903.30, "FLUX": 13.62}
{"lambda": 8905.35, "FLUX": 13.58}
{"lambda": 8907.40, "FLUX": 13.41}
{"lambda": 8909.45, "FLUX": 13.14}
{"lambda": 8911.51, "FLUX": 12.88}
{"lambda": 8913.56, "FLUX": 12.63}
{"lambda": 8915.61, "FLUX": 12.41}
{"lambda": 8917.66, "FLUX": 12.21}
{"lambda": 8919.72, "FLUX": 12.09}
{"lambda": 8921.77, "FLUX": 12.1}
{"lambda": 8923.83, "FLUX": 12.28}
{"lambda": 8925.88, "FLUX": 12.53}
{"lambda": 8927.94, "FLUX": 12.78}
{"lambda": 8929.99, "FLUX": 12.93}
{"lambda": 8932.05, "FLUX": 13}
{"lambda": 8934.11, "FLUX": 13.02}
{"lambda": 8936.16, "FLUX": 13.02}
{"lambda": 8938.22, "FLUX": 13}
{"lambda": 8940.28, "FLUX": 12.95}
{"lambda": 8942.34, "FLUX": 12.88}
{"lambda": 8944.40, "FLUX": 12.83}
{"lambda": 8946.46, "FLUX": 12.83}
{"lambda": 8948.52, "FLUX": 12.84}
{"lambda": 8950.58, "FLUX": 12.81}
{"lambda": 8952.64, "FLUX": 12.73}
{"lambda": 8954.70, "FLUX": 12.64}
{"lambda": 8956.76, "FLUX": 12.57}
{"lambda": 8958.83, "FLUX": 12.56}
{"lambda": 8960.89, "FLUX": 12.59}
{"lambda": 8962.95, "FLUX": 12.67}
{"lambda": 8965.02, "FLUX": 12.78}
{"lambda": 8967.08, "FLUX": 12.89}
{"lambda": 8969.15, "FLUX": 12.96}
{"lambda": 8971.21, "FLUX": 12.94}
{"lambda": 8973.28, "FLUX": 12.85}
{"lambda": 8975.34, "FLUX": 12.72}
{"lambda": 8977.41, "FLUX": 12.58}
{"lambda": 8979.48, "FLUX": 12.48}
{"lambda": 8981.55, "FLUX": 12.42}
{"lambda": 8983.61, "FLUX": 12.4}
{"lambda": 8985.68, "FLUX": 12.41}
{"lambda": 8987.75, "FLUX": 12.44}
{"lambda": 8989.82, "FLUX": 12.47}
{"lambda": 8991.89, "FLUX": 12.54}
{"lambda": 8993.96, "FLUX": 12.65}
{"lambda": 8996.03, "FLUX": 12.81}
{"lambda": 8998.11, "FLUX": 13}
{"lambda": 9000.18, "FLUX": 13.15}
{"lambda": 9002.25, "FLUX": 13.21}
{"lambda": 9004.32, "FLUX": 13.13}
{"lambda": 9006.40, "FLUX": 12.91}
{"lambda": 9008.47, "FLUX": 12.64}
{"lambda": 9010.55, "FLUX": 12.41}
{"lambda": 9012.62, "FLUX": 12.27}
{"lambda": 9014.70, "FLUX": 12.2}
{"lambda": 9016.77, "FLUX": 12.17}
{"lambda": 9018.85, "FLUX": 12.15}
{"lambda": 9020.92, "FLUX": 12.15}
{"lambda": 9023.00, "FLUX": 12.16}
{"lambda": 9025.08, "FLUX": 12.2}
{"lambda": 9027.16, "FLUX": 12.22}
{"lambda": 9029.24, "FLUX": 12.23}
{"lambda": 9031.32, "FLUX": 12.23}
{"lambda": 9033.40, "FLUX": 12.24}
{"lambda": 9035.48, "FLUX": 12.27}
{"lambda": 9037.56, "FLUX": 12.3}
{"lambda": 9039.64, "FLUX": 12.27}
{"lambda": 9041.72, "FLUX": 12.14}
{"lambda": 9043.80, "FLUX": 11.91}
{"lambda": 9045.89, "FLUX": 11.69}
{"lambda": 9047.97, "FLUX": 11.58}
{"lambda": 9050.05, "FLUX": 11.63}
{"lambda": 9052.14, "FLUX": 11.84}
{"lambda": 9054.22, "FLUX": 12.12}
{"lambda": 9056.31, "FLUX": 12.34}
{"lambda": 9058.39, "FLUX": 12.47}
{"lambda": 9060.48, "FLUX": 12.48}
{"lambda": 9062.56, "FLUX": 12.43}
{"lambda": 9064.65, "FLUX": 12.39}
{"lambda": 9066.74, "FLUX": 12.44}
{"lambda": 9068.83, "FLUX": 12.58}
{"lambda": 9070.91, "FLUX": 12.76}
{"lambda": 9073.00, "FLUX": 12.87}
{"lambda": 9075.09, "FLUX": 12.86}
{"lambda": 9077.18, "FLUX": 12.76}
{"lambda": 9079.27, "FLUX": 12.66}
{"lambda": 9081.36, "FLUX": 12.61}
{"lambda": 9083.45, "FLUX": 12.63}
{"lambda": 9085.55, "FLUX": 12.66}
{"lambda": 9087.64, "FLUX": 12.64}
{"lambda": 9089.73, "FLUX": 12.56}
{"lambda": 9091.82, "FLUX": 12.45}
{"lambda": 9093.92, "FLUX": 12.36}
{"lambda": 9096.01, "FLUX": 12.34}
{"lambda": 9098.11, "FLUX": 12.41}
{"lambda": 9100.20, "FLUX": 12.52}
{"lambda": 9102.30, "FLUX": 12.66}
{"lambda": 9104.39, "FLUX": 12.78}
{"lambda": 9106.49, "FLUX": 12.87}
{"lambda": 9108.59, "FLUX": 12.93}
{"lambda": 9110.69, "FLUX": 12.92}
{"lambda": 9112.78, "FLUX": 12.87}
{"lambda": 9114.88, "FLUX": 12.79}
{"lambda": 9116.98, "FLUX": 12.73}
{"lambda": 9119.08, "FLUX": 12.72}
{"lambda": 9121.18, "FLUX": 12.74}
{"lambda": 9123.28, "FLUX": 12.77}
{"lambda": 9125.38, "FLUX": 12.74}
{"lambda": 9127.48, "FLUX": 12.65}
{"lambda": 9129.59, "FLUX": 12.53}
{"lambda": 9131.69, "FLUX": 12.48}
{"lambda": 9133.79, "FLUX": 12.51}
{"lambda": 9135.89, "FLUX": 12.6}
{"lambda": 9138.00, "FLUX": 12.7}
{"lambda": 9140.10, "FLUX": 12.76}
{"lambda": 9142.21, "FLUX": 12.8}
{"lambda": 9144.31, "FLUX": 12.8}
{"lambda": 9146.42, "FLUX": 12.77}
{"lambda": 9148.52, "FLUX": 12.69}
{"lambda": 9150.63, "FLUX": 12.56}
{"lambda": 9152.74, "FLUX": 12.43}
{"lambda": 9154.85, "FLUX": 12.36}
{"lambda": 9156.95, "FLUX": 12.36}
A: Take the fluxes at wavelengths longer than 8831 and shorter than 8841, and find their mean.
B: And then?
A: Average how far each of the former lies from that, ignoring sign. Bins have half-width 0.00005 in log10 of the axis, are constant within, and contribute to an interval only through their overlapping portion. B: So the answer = 0.67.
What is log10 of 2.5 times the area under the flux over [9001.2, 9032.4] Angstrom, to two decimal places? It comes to 2.99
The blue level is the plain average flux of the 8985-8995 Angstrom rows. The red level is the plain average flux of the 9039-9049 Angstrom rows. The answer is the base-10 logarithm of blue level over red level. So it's 0.021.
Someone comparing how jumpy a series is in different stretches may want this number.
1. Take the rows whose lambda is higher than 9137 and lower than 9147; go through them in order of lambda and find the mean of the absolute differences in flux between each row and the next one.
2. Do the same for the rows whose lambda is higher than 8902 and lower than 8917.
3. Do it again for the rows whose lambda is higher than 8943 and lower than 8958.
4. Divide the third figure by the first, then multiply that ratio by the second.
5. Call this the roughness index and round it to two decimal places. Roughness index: 0.29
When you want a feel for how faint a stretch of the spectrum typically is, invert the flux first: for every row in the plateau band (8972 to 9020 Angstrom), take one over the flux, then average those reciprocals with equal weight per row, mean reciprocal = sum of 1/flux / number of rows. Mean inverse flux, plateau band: 0.0794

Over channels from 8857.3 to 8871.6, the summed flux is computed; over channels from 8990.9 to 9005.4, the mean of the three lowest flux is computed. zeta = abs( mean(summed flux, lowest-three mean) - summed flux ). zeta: 38.0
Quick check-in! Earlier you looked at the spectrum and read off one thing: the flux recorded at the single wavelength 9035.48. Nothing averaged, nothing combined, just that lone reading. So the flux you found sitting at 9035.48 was 12.27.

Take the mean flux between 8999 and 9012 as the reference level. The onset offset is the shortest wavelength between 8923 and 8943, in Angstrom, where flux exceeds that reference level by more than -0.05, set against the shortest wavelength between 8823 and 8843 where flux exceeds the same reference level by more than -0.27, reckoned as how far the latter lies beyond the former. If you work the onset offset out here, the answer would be -106.3 Angstrom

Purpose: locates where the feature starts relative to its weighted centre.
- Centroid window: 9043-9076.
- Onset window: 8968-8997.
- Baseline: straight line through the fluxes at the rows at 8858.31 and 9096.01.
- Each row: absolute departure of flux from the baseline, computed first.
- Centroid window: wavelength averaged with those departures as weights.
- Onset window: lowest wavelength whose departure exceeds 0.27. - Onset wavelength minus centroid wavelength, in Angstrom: -87.9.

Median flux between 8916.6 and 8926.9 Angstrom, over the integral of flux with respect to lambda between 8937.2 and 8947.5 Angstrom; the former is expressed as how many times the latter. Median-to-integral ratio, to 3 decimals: 0.092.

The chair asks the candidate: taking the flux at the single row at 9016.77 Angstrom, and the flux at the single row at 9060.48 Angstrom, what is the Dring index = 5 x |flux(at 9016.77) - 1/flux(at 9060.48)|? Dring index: 60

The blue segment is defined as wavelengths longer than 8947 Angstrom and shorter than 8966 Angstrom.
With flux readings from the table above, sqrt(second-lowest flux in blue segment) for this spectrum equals 3.55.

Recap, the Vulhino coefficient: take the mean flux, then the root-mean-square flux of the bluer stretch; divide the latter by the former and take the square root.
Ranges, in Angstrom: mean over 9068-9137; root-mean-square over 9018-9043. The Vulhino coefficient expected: 0.98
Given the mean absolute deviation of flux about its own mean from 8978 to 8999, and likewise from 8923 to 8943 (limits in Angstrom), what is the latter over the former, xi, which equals 1.20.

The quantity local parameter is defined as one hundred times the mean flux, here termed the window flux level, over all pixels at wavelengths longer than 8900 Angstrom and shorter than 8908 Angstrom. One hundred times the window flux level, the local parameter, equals 1353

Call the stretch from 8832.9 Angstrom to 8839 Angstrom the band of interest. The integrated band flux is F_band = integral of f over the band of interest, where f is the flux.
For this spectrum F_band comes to 75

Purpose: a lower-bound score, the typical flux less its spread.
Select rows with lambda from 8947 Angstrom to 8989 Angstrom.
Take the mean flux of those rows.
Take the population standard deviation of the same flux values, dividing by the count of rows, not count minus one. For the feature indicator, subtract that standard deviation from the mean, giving 12.5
